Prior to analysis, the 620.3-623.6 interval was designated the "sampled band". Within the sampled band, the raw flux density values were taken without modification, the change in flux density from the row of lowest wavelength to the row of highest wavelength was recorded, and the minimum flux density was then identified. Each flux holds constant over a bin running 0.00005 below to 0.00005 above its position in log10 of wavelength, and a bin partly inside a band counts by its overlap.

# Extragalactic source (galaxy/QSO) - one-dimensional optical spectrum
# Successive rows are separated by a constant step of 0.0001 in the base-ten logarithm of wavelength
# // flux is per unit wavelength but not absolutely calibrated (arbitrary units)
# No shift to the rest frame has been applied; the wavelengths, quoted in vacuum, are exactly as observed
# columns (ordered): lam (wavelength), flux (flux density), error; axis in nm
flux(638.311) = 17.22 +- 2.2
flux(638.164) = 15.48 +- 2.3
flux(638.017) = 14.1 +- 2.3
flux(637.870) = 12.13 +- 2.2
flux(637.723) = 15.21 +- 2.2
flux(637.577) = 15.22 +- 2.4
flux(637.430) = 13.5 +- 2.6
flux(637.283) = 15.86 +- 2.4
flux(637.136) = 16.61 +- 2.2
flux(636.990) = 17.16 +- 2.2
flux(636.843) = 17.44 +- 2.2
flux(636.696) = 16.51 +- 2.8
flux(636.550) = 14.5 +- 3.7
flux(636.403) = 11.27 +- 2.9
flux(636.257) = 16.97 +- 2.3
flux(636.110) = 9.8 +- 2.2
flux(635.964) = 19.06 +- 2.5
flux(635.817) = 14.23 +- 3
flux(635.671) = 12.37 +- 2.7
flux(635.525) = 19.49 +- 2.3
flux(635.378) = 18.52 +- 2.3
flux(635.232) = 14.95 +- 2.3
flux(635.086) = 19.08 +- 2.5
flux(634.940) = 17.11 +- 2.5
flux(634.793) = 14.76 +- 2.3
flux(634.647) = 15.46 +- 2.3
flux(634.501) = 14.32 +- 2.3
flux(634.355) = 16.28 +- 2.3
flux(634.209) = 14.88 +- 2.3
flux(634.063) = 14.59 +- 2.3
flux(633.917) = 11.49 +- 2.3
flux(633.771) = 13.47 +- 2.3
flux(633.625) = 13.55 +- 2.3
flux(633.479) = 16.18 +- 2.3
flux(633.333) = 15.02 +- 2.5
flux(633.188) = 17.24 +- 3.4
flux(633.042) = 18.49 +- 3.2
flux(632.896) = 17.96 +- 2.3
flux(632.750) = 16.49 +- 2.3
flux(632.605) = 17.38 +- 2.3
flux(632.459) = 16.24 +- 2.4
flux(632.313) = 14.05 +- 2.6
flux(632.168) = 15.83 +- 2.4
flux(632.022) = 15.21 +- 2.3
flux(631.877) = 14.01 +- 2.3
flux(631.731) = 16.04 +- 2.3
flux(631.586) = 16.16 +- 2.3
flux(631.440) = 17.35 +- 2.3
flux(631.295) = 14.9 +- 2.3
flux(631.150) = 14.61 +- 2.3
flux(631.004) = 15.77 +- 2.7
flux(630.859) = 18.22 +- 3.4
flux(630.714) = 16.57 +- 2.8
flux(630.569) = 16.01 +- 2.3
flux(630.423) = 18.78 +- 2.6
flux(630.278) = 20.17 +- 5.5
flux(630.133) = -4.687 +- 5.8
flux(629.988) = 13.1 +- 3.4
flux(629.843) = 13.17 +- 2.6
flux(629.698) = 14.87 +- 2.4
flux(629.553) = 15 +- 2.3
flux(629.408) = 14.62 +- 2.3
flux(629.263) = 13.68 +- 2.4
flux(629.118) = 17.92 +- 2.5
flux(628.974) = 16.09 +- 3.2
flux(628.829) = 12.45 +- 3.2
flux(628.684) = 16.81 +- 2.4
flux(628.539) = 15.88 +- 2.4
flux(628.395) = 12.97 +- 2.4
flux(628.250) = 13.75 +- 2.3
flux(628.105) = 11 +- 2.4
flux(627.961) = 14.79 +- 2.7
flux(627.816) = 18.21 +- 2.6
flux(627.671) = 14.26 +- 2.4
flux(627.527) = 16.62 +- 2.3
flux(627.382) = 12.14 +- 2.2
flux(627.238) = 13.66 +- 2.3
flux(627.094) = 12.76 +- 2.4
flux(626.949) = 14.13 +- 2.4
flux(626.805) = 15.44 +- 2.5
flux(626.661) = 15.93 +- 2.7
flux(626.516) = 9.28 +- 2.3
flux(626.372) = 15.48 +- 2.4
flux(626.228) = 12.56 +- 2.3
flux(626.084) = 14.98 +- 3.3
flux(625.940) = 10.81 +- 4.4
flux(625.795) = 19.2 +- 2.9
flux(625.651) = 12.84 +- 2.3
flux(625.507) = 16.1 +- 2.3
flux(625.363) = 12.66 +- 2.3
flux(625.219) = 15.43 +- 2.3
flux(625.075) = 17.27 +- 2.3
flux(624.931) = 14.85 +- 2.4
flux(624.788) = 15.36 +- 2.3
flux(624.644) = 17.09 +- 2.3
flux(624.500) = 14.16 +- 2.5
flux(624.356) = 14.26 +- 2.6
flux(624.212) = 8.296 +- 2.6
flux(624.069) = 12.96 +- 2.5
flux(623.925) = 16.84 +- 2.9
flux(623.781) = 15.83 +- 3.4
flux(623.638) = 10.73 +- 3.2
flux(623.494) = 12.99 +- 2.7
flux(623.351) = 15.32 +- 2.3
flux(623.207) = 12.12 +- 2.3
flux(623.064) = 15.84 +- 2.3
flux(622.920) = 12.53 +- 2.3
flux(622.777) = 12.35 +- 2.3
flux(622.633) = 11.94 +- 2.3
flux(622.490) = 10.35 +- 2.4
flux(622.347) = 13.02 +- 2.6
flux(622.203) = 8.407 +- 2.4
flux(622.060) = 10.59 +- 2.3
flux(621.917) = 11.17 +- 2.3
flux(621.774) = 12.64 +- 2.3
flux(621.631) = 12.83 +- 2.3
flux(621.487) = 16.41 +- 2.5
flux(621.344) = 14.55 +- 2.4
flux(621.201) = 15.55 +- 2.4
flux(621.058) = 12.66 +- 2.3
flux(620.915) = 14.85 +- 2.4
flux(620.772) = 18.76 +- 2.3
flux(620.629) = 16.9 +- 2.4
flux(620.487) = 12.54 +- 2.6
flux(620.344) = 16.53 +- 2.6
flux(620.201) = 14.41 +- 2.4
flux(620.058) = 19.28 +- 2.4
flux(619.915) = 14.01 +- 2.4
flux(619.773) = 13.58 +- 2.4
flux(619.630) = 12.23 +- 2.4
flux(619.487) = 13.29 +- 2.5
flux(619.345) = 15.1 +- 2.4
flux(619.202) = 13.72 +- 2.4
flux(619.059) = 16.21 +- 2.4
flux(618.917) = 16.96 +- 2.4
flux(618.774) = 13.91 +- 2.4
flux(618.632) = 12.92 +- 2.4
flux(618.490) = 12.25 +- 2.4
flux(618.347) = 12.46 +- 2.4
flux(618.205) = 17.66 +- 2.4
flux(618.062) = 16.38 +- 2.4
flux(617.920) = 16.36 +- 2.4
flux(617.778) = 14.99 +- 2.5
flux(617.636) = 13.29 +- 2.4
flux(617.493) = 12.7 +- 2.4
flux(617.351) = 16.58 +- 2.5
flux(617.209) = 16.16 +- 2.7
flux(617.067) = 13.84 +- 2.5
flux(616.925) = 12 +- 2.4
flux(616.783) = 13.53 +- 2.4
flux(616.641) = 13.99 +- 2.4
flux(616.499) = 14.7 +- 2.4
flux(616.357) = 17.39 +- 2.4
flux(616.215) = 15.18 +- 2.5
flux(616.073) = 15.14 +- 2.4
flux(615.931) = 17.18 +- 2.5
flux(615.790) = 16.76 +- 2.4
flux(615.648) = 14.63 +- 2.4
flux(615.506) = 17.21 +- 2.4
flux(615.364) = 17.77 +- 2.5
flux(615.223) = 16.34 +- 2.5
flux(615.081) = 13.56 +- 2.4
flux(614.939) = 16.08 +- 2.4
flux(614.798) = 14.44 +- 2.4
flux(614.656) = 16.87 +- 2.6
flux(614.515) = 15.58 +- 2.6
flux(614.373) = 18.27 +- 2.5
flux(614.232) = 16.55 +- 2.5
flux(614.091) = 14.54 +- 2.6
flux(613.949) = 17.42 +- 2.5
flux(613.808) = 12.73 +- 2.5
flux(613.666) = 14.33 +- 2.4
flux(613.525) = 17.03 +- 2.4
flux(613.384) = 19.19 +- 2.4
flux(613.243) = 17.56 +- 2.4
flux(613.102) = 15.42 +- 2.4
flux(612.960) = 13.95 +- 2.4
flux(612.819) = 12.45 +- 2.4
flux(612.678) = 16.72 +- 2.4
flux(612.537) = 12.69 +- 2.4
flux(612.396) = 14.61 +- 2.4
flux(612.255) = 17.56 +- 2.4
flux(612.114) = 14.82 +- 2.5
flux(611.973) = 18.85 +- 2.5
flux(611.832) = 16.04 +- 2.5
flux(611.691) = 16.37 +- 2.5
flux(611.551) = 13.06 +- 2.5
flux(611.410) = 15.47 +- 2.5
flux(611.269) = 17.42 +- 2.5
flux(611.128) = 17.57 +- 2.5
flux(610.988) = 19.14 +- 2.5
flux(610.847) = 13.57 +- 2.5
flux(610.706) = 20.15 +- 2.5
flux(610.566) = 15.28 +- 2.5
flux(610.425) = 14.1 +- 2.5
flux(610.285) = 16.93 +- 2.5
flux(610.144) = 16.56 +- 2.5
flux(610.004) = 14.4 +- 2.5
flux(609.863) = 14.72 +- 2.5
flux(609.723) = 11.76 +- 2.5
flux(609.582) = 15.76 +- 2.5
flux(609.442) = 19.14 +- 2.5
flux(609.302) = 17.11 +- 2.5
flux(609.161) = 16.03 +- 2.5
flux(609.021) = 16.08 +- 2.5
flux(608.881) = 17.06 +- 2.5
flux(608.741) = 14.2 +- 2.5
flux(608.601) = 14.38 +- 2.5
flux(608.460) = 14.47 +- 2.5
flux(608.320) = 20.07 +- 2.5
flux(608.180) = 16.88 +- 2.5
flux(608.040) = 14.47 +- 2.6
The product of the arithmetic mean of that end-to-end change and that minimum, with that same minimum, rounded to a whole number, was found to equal 20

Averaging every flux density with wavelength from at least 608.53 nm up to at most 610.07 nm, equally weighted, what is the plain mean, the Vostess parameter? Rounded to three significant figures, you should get 15.5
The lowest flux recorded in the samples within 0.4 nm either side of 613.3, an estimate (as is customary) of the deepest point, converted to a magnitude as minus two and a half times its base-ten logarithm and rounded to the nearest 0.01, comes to -2.86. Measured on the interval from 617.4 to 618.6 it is -2.72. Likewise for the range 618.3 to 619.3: -2.72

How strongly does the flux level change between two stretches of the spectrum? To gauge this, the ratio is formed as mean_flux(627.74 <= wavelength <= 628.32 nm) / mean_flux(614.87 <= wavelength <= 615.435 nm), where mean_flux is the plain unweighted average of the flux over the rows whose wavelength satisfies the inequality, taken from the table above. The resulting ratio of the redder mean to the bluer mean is 0.91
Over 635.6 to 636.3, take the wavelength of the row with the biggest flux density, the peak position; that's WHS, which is 635.964 nm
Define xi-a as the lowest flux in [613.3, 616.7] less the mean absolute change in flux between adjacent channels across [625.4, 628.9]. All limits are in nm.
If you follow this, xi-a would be 9.4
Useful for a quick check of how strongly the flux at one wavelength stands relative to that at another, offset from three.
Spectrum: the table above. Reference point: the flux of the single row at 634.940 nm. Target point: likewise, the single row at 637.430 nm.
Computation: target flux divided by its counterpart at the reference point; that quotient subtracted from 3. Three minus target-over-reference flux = 2.21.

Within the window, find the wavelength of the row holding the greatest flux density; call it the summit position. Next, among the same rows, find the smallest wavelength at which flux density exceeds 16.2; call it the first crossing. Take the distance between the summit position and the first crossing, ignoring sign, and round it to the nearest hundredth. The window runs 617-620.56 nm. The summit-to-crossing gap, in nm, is 2.71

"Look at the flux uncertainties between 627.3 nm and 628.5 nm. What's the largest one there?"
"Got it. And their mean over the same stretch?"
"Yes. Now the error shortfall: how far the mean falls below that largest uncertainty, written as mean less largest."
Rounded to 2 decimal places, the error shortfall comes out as -0.29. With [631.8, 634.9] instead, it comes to -0.97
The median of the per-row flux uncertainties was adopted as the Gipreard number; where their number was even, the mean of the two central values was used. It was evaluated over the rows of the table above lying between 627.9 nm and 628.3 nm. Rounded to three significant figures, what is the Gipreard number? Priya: 2.40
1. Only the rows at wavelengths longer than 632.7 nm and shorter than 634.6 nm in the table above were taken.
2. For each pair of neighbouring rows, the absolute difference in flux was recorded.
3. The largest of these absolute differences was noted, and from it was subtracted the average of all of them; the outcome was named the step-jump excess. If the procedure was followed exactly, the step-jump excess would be 1.6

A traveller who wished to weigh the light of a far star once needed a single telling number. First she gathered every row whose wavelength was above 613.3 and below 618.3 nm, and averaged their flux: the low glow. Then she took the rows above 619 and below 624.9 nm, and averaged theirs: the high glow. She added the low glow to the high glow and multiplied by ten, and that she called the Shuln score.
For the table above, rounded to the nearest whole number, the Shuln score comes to 295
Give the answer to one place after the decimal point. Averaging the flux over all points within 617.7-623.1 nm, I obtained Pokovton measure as 14.1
